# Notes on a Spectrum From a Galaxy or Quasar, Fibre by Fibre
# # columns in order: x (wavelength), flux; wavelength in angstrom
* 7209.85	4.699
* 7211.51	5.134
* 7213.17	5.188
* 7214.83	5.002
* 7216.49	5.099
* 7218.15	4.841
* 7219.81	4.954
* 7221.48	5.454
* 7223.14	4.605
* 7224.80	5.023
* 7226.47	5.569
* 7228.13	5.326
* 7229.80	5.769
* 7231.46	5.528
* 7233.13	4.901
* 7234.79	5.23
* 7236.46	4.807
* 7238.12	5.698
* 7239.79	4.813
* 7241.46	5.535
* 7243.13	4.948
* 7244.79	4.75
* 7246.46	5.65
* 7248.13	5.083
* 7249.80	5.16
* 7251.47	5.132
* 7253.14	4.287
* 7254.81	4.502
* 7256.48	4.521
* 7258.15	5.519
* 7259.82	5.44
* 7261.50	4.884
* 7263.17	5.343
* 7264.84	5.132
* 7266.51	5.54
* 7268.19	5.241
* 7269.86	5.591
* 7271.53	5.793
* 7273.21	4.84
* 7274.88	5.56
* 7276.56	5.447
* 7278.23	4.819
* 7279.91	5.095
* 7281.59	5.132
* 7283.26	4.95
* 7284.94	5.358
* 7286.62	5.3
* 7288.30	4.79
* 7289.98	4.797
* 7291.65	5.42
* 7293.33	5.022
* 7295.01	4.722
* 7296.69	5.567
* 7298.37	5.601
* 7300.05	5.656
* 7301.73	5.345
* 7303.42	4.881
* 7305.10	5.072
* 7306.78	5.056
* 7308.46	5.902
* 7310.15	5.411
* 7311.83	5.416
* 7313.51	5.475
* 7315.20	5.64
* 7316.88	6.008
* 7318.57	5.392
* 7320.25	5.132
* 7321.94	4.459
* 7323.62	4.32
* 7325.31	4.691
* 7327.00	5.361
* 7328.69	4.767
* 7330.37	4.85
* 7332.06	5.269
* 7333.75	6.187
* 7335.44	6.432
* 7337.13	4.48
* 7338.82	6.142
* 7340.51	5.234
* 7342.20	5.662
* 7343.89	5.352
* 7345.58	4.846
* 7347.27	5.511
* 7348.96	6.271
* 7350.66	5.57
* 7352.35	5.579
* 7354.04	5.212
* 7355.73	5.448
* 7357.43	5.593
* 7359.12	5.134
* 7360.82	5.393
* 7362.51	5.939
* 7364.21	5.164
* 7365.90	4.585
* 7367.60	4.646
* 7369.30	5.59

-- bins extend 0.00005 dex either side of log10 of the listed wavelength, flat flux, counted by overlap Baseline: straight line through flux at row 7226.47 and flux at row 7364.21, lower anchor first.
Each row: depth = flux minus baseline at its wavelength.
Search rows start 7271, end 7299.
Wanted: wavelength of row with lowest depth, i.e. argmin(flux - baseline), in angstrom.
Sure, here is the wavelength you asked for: 7295.01 angstrom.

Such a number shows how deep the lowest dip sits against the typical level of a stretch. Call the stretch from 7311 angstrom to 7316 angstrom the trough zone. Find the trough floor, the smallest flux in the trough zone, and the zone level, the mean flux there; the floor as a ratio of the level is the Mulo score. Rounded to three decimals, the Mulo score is 0.983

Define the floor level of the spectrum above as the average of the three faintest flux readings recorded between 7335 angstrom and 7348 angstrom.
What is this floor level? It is 4.85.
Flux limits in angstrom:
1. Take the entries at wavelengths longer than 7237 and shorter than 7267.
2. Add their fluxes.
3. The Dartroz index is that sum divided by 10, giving 9.19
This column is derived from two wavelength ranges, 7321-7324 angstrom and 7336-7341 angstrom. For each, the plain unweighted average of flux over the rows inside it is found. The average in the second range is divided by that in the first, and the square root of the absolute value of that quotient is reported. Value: 1.10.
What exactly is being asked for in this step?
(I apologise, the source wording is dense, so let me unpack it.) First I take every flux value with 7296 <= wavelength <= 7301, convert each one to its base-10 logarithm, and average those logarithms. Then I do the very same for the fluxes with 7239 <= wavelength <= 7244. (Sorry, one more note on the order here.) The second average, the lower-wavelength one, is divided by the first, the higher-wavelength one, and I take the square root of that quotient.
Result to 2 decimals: 0.97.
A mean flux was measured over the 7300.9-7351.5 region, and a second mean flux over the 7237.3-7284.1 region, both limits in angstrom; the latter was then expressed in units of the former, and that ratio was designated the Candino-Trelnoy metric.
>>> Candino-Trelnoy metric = 0.97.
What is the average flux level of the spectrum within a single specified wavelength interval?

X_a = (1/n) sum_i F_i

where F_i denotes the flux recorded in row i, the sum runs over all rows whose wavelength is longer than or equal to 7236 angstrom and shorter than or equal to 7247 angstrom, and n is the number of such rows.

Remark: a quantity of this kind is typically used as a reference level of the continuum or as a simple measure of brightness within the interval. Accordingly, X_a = 5.17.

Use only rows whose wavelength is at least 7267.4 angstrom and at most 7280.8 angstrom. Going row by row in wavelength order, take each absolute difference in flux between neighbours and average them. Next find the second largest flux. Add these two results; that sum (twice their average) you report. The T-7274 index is 6.05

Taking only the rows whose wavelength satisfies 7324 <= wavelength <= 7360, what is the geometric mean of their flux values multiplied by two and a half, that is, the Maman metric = 13.5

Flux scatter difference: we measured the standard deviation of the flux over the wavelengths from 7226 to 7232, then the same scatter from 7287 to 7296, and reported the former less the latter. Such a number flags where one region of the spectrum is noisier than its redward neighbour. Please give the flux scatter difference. -0.10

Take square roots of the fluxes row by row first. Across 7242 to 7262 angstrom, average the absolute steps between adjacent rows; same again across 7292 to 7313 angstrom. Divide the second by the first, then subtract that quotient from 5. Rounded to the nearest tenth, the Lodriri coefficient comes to 4.2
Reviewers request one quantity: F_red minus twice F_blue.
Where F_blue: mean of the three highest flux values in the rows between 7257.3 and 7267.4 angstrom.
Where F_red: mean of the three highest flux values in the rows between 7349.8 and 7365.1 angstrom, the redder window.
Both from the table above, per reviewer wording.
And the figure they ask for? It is -5.30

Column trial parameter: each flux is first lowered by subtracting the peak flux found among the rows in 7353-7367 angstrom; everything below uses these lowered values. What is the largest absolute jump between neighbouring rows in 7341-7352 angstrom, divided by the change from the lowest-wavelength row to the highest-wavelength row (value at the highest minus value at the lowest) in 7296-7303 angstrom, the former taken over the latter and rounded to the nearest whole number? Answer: -3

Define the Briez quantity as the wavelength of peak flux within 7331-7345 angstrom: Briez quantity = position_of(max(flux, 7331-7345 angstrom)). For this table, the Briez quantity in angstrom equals 7335.44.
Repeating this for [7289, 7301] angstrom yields 7300.05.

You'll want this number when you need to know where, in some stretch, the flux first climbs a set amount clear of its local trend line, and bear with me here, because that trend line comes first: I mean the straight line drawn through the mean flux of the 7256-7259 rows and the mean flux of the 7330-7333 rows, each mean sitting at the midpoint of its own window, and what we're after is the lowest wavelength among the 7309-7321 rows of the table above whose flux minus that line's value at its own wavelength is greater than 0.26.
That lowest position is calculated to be 7310.15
